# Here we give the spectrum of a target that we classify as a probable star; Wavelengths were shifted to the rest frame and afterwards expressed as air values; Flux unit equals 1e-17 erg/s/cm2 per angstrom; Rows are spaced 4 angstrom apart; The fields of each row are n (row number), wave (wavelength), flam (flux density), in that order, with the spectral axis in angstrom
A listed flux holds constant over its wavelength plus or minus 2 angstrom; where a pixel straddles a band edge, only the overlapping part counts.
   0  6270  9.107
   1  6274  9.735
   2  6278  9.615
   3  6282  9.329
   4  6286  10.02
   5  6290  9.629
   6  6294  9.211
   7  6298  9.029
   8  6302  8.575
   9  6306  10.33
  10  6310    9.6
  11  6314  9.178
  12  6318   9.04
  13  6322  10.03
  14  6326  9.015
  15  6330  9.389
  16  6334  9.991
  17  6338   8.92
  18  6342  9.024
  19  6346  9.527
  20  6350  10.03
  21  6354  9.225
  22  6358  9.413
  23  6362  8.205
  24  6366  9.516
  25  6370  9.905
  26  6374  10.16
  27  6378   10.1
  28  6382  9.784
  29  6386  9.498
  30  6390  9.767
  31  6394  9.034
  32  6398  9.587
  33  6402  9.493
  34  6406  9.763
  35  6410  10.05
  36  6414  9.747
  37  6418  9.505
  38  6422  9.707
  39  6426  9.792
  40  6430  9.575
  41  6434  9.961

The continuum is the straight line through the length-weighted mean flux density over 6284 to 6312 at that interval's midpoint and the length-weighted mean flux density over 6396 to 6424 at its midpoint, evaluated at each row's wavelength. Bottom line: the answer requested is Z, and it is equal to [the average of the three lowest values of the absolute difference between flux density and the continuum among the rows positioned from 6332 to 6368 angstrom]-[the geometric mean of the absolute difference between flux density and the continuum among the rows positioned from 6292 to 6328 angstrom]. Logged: -0.31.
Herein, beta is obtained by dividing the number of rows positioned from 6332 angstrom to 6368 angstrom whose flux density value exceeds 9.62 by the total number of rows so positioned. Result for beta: 0.22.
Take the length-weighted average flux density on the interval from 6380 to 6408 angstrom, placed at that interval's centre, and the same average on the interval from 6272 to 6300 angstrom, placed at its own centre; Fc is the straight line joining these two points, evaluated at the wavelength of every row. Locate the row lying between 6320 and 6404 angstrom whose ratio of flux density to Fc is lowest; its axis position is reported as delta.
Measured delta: 6362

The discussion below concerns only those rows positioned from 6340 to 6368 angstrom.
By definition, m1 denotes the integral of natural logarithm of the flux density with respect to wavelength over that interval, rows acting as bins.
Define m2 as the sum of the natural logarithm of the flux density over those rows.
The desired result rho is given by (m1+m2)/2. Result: 39.0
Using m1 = 62.3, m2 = 15.6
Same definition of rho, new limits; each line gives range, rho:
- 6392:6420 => 39.6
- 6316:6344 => 39.1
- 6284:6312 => 39.3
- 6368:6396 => 39.8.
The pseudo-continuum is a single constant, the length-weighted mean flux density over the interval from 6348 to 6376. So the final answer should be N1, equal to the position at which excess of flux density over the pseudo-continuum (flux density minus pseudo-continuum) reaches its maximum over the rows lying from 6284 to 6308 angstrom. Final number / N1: 6306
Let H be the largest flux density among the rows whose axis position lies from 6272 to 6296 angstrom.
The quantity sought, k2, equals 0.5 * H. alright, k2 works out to 5.01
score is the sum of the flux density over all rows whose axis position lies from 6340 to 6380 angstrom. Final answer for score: 95.1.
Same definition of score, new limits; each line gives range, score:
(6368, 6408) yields 97.1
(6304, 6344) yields 94.5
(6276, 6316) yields 94.5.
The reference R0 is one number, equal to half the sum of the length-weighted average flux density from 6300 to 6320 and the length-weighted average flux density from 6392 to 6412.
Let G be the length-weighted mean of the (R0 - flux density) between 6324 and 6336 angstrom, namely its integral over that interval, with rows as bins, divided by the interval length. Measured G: 0.00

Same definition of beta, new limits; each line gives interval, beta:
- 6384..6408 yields 0.33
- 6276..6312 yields 0.33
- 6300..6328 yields 0.29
